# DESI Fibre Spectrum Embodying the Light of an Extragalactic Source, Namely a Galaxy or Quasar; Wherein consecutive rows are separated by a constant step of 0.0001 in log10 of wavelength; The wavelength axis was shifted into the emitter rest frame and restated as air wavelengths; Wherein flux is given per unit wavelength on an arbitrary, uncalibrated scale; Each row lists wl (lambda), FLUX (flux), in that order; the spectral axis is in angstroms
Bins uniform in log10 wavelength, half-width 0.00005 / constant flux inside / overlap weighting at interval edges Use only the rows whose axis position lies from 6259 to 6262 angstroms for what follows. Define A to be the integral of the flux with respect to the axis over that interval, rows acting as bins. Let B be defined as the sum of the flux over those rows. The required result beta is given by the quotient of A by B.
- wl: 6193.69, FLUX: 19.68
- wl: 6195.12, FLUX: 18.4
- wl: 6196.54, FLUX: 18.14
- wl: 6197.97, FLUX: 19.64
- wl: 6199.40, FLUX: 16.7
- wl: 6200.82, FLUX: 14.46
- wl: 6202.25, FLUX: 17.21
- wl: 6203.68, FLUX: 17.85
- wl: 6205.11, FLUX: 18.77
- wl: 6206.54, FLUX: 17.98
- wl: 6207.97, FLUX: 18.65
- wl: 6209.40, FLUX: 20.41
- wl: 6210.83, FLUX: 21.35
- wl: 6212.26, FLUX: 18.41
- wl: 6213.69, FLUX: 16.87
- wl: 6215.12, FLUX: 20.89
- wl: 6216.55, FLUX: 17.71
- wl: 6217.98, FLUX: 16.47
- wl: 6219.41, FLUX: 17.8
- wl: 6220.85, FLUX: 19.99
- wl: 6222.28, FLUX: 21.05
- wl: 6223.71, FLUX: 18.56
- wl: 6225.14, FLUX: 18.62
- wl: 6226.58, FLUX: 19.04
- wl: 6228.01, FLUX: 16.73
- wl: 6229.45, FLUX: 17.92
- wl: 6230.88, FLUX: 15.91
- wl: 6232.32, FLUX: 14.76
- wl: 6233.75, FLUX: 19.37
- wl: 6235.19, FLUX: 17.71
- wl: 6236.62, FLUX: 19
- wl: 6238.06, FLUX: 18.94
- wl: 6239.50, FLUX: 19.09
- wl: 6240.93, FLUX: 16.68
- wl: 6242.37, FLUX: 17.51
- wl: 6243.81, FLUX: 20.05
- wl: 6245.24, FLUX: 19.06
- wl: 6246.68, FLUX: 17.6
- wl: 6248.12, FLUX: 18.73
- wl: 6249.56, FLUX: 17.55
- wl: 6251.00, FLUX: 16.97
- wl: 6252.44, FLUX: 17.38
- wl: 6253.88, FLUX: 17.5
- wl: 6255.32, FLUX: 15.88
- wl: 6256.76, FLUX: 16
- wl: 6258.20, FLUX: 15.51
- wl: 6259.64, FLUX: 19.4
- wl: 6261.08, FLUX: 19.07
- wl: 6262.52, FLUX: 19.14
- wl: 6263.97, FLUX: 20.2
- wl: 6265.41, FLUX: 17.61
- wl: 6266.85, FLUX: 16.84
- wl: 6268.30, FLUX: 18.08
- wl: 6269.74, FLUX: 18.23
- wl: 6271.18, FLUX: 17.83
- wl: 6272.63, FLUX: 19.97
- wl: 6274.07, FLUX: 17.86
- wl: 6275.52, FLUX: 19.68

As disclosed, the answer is 1.501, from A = 58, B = 38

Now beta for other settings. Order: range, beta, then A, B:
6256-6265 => 1.498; 164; 109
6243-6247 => 1.342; 76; 57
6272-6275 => 1.501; 57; 38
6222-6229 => 1.387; 130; 94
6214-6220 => 1.495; 109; 73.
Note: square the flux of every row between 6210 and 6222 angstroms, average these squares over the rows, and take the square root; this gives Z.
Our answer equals 18.77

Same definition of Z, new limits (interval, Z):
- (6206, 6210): 19.04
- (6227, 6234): 17.01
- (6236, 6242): 18.46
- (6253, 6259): 16.24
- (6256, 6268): 18.04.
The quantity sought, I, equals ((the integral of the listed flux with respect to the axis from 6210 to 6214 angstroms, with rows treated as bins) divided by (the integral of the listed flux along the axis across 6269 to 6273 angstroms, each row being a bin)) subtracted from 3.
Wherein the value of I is 1.97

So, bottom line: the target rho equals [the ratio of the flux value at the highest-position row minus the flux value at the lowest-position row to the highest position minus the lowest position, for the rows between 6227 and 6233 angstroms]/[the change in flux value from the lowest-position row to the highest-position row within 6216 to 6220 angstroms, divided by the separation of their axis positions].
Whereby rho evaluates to -14.5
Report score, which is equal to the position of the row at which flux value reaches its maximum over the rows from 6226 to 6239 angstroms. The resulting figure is 6233.75 angstroms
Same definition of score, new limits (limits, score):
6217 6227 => 6222.28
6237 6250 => 6243.81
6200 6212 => 6210.83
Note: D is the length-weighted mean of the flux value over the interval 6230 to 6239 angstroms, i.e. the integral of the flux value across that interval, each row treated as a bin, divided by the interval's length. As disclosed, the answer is 17.7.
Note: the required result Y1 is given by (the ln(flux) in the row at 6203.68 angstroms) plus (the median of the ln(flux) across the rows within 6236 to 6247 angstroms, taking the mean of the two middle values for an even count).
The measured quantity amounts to 5.82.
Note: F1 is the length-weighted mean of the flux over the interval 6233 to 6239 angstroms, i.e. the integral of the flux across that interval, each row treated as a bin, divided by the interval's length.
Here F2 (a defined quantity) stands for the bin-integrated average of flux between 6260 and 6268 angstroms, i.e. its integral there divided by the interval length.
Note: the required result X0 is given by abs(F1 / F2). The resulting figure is 1.01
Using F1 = 18.7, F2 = 18.6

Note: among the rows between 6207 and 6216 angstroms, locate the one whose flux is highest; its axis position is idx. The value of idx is 6210.83 angstroms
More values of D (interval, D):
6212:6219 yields 18.1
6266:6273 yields 18.1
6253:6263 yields 17.5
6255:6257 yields 15.9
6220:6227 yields 19.4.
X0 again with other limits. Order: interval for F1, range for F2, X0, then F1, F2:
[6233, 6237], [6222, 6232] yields 1.04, 18.7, 18.0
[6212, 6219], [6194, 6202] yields 1.03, 18.1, 17.6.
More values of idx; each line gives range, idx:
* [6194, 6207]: 6197.97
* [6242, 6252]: 6243.81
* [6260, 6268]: 6263.97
